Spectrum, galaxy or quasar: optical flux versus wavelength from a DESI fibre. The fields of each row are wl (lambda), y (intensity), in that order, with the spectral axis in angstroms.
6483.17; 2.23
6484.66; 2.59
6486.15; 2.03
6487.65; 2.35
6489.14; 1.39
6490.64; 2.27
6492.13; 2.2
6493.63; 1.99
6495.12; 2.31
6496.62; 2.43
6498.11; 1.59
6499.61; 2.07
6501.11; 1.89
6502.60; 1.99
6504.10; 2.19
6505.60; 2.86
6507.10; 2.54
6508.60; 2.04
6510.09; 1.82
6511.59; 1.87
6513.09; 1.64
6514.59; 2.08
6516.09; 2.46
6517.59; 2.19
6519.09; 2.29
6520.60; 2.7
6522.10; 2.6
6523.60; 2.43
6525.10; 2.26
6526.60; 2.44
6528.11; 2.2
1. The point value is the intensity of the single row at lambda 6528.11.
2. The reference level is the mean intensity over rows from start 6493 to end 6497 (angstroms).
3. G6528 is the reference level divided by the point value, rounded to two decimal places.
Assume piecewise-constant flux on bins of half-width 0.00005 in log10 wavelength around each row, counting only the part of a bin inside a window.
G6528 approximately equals 1.02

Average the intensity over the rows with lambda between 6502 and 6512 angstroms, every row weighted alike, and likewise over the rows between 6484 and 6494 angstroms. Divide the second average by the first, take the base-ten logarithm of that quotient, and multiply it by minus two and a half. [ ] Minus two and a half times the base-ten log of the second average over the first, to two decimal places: 0.04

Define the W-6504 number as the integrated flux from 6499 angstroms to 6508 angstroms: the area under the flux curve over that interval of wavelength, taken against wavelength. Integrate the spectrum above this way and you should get 20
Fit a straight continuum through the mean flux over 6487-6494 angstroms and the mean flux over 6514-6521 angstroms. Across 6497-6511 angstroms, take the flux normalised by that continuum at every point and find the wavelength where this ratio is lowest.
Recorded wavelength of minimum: 6498.11 angstroms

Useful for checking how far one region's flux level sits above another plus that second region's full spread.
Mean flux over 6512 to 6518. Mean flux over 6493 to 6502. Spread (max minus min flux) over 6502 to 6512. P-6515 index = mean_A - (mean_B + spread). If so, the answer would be -1.0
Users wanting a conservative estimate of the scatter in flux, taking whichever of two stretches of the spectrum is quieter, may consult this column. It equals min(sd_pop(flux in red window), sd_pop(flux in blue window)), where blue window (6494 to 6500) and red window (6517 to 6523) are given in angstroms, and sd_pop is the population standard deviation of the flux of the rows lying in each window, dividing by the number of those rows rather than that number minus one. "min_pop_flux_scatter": 0.21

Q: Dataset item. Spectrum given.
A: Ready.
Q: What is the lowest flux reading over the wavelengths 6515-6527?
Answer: 2.19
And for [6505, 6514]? 1.64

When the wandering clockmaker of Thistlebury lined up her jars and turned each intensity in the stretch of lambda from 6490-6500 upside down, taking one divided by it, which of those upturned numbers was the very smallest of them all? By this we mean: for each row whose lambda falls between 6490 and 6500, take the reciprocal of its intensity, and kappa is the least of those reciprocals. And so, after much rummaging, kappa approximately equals 0.412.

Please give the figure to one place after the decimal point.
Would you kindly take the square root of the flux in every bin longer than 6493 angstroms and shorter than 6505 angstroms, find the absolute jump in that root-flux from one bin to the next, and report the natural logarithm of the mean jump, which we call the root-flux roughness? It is -2.2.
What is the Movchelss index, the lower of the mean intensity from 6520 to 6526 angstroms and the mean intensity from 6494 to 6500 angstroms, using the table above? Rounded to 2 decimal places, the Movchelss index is 2.10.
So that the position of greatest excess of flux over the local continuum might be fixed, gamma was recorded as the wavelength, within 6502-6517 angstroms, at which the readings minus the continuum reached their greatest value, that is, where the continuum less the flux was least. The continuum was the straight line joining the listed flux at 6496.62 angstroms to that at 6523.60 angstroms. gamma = 6505.60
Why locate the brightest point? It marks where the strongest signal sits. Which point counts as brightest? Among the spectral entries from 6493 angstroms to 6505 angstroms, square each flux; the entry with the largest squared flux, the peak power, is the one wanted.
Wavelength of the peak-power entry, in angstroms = 6496.62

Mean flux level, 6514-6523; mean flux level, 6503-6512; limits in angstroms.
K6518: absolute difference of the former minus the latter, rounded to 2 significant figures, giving 0.17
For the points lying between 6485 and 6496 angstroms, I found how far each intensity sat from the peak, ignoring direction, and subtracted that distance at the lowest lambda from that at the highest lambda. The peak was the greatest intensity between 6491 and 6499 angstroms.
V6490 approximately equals -0.28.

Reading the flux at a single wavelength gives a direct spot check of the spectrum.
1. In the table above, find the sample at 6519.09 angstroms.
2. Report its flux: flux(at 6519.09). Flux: 2.29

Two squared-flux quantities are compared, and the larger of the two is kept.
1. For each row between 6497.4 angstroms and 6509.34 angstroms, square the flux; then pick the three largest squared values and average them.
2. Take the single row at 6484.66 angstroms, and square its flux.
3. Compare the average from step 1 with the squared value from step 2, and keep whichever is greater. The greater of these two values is 6.7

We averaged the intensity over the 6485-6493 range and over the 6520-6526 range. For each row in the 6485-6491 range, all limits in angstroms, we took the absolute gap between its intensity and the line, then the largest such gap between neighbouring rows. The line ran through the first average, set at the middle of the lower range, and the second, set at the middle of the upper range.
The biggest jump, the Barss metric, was 0.5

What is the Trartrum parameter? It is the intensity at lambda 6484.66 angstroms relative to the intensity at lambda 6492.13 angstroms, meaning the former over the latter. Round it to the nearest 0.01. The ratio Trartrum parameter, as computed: 1.18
